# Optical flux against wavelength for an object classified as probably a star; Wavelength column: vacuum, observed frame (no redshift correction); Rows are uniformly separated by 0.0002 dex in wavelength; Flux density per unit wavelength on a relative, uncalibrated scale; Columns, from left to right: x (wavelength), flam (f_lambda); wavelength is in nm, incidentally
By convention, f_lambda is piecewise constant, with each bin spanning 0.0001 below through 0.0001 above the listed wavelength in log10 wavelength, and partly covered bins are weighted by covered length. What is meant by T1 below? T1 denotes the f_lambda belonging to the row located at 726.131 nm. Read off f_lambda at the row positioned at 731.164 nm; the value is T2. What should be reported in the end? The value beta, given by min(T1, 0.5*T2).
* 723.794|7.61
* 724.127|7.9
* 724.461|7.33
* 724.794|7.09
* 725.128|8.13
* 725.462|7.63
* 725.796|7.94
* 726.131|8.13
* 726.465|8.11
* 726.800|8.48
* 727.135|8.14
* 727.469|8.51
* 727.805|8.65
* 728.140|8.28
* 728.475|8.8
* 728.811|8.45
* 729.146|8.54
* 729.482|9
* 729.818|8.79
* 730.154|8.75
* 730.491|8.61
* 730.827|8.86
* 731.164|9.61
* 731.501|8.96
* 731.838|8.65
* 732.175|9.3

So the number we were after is 4.8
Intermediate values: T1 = 8.13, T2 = 9.61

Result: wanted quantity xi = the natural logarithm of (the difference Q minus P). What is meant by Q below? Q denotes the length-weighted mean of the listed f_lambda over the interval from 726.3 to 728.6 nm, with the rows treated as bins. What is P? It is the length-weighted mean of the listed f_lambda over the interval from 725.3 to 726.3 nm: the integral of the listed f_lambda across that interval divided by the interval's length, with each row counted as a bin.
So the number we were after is -0.7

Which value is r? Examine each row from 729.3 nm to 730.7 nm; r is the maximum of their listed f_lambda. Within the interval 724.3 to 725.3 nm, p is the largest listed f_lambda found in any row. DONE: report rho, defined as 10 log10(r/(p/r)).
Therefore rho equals 10.0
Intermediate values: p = 8.13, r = 9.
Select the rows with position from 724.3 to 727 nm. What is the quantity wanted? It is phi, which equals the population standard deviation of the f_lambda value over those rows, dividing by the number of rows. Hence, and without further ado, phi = 0.44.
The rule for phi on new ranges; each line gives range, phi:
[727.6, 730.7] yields 0.20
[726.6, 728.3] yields 0.18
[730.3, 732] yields 0.36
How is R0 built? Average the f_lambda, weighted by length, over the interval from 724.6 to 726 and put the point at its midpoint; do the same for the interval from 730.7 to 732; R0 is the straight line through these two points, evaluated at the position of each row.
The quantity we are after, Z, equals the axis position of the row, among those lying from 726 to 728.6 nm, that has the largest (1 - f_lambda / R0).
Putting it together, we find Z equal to 728.140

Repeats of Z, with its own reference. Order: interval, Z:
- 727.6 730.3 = 728.140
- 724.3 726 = 724.794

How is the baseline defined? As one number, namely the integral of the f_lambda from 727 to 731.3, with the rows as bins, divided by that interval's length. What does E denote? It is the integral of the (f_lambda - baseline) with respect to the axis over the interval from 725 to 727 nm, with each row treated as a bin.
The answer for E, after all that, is -1.2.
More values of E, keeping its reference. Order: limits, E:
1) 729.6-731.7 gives 0.5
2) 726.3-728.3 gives -0.7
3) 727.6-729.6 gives -0.2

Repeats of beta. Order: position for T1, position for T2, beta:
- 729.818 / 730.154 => 4.4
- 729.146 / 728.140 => 4.1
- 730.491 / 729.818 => 4.4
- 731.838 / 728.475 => 4.4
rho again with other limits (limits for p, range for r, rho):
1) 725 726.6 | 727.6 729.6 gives 10.0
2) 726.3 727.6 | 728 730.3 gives 9.8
